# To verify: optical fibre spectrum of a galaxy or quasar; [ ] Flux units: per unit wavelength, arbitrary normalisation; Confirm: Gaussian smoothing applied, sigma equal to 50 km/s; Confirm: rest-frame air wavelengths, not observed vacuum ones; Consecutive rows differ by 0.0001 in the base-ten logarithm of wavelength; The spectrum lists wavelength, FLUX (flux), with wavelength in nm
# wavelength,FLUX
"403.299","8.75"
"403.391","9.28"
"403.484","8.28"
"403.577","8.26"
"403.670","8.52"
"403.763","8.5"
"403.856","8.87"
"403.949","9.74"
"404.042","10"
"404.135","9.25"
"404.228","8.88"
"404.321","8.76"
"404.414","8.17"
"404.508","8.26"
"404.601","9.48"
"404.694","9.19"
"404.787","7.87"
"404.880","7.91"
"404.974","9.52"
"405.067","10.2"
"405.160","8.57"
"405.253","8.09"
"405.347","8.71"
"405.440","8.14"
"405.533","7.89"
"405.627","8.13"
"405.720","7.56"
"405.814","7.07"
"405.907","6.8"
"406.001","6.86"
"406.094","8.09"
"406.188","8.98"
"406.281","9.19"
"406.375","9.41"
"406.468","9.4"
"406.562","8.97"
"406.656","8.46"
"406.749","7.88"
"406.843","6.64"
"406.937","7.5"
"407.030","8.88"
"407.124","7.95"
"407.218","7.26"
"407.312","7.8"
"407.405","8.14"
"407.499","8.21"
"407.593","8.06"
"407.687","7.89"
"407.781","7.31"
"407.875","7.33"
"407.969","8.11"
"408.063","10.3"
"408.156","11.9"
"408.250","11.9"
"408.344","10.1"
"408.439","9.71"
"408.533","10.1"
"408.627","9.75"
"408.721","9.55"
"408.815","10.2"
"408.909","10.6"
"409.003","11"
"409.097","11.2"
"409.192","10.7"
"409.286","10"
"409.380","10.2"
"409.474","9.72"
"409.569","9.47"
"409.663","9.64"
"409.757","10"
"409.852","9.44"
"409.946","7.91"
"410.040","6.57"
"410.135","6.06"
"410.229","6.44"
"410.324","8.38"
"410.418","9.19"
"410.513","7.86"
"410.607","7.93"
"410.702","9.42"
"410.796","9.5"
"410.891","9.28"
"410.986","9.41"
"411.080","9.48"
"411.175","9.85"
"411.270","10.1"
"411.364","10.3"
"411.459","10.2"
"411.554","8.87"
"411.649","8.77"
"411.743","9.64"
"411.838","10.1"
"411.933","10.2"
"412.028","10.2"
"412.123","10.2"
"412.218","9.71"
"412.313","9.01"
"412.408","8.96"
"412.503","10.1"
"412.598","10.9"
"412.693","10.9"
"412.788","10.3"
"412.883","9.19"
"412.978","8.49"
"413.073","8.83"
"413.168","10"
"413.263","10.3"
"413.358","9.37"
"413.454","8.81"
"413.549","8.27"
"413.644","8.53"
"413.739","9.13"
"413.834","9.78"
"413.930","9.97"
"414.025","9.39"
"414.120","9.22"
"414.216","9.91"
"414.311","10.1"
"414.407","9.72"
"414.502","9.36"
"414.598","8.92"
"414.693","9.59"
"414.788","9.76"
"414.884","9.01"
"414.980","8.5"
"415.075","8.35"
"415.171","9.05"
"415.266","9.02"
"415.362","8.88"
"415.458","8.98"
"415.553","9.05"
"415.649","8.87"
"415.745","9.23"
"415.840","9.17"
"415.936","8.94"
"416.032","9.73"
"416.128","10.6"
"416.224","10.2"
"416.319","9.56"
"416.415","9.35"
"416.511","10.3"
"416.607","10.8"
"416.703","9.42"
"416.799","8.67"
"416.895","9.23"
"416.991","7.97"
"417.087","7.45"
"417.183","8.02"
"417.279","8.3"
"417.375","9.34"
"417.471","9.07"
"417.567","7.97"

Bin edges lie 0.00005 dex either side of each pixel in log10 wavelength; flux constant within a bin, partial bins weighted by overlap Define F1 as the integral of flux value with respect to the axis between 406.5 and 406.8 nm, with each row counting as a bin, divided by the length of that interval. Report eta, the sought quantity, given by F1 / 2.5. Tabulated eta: 3.4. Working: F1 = 8.4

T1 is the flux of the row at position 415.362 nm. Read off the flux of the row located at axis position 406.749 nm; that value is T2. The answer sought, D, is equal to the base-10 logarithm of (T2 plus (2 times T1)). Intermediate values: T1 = 8.88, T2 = 7.88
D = 1.41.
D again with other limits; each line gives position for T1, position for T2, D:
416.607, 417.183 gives 1.47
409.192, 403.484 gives 1.47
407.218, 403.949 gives 1.38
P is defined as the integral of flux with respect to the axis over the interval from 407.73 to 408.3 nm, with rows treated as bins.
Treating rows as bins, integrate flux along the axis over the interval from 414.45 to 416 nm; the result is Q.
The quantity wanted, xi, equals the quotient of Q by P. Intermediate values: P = 5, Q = 14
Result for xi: 2.6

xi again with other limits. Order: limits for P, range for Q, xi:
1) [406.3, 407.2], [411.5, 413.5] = 2.6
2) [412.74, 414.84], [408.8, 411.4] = 1.2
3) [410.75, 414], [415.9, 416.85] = 0.3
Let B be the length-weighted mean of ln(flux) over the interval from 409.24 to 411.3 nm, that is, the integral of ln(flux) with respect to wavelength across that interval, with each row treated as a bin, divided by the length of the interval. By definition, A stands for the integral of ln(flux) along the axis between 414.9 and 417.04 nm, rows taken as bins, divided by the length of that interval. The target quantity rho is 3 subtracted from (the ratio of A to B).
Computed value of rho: -1.98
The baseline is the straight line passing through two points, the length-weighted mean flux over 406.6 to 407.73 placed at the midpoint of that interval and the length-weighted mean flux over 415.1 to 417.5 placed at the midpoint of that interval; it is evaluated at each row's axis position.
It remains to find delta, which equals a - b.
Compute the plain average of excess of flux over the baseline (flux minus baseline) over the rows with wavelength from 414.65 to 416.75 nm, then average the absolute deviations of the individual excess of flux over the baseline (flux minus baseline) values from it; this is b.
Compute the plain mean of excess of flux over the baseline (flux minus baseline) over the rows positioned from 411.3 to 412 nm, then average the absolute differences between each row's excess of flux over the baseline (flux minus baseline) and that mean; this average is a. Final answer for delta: 0.06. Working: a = 0.5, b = 0.48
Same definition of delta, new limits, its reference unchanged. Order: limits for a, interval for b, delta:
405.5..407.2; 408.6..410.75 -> -0.46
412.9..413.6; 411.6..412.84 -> 0.11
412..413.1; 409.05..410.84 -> -0.51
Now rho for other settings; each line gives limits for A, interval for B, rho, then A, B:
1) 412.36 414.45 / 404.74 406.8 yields -1.94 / 2.25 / 2.12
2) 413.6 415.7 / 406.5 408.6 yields -1.97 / 2.22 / 2.15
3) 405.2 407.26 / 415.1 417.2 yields -2.06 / 2.08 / 2.22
